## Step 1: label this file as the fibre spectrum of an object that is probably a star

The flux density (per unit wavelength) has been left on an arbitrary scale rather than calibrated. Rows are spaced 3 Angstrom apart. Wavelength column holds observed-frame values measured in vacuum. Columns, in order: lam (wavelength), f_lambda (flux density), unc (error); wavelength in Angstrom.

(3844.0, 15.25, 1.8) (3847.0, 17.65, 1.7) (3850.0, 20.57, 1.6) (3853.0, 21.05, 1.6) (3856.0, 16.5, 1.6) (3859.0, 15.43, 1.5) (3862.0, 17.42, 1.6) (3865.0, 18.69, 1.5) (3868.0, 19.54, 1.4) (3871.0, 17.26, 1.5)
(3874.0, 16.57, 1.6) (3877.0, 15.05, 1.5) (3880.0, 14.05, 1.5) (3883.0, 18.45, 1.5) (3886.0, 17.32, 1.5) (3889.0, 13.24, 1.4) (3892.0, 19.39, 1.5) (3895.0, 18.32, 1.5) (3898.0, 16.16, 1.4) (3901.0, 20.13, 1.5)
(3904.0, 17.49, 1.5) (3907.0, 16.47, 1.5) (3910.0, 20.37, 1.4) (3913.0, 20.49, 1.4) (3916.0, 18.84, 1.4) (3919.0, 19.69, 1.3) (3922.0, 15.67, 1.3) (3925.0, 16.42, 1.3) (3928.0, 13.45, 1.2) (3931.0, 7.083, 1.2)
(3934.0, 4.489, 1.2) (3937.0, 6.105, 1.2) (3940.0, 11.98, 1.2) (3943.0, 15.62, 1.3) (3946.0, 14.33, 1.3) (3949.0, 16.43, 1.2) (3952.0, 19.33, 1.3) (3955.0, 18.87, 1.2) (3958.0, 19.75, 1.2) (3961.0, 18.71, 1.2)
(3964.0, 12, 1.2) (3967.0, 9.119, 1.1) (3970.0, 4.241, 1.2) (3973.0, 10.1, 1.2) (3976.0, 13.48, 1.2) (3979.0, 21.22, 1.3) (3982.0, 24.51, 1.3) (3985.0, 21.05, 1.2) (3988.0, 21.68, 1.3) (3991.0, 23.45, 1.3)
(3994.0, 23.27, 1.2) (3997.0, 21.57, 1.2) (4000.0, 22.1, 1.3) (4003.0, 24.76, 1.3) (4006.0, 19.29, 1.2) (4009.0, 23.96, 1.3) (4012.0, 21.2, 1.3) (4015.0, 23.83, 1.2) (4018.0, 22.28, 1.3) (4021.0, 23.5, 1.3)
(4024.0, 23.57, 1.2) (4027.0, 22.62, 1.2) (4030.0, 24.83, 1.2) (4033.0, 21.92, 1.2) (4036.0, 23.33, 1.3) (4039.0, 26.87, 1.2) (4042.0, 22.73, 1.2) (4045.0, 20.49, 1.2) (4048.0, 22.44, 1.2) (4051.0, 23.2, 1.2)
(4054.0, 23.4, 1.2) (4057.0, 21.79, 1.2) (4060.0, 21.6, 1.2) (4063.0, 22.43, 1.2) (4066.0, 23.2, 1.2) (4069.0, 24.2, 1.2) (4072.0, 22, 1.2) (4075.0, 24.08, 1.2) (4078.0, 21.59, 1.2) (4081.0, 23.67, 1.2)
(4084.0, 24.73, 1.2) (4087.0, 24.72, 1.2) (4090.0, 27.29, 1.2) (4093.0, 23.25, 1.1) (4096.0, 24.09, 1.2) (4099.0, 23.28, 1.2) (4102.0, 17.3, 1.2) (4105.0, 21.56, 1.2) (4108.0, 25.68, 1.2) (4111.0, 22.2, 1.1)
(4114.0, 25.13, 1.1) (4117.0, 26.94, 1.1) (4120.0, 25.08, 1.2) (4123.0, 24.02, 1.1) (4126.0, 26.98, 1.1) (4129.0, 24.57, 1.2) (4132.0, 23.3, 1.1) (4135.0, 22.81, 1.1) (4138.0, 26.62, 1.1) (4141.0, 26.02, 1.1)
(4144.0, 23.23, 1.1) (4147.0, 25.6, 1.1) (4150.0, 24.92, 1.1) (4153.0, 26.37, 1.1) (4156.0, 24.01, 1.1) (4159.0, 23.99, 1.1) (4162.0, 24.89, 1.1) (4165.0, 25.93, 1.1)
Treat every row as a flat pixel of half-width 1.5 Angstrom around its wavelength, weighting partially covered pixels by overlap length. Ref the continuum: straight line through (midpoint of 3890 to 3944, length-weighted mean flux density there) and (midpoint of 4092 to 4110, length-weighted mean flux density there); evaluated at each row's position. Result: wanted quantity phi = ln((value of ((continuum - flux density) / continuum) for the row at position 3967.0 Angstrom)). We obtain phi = -1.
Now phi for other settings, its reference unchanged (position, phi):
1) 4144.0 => -3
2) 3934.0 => 0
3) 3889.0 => -3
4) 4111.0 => -4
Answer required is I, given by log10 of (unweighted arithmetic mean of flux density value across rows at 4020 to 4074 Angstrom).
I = 1.36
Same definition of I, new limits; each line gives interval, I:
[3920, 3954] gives 1.11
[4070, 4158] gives 1.38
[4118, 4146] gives 1.39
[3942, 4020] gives 1.27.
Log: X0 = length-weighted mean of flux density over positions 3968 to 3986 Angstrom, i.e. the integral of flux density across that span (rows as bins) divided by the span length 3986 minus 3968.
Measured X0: 15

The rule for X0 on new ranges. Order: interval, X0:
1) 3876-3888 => 16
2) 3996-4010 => 22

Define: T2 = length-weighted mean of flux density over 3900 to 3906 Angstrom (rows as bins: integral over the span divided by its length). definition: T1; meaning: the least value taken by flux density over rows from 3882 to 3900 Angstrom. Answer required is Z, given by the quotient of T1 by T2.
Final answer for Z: 0.7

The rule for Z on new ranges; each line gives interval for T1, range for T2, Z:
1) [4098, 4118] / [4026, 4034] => 0.7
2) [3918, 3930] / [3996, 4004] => 0.6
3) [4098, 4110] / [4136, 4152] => 0.7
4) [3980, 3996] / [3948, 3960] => 1.1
